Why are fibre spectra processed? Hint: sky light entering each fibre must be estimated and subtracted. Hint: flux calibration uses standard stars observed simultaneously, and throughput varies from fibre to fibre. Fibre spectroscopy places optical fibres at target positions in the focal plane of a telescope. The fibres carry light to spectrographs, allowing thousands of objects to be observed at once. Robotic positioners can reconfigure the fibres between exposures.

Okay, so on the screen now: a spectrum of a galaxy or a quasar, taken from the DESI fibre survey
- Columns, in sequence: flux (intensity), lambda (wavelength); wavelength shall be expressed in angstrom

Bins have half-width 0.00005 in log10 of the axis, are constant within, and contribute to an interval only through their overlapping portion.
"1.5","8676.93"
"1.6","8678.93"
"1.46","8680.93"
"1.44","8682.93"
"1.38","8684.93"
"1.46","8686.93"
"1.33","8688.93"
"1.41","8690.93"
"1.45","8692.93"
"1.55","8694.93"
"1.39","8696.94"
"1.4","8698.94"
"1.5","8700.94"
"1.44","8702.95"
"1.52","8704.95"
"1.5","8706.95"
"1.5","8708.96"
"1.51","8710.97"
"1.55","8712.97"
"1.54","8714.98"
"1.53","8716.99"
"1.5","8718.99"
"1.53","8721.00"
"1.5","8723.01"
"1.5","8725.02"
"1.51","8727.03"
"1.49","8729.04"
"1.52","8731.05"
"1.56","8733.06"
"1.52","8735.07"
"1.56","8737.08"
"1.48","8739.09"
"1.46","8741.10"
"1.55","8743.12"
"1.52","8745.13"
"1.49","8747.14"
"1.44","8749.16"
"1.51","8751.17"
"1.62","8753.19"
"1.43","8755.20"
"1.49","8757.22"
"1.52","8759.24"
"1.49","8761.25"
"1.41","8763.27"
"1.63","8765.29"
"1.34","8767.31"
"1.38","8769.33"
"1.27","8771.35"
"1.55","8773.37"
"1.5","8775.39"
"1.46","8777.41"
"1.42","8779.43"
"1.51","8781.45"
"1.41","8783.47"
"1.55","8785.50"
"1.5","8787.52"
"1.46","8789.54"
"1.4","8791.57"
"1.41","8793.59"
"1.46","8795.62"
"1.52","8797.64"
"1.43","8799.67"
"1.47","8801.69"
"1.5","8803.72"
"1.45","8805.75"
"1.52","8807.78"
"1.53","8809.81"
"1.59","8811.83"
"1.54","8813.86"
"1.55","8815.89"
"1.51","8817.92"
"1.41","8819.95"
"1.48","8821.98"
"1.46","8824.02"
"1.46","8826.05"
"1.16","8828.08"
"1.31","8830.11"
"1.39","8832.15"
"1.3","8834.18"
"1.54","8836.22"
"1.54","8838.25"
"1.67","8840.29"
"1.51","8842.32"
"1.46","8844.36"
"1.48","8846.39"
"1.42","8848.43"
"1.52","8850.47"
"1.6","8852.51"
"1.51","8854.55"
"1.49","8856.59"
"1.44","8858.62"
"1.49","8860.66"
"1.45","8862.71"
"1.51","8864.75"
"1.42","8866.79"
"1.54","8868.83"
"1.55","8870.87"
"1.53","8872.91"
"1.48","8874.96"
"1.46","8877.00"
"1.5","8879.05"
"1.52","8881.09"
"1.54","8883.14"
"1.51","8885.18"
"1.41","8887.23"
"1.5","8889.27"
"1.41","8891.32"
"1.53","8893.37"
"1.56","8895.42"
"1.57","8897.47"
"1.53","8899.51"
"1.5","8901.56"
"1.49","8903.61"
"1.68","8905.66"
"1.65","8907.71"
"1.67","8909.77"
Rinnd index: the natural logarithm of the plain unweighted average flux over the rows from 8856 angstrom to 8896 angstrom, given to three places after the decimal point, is 0.400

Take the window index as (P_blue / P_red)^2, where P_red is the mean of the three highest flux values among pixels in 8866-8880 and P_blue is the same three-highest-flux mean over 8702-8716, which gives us 1.00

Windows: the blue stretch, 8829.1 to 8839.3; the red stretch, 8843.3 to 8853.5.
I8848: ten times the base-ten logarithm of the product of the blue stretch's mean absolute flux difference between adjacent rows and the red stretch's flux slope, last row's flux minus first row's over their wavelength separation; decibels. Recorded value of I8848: -28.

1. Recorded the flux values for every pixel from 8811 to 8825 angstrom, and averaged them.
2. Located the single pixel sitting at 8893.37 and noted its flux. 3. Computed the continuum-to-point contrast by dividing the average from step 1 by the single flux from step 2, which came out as 0.98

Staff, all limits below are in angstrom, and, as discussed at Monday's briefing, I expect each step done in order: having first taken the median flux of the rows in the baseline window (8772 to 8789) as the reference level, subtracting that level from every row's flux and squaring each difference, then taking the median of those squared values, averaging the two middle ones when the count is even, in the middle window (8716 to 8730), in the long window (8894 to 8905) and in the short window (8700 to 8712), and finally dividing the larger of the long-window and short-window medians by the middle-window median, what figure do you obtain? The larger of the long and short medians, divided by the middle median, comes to 9.0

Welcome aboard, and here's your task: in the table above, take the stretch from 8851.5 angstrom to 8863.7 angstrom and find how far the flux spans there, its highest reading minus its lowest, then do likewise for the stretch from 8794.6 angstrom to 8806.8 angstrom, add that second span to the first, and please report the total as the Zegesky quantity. 0.25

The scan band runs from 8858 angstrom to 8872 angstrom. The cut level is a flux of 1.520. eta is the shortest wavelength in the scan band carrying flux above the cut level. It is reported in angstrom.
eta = 8868.83 angstrom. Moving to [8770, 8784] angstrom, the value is 8773.37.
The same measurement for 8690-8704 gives 8694.93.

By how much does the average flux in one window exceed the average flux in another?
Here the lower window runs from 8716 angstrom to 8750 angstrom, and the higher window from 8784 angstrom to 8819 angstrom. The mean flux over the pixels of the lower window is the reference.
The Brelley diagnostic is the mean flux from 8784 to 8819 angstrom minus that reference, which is -0.02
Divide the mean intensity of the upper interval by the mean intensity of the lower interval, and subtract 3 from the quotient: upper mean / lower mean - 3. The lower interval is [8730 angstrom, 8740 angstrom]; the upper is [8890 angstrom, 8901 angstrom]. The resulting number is -2.01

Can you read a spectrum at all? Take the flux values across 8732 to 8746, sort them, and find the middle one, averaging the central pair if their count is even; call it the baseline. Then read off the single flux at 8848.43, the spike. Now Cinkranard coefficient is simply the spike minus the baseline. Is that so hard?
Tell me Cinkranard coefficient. -0.10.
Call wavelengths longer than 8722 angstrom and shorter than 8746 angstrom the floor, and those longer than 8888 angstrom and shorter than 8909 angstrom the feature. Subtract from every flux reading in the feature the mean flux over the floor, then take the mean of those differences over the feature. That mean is 0.0278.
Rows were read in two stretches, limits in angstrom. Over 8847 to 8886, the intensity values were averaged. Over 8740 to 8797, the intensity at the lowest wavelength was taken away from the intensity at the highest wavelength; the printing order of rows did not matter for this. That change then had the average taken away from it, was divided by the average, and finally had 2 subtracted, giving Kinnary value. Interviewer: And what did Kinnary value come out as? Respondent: -3.00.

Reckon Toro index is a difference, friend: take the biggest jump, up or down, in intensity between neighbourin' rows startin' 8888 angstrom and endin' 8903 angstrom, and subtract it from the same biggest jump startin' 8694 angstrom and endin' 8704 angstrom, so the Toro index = 0.04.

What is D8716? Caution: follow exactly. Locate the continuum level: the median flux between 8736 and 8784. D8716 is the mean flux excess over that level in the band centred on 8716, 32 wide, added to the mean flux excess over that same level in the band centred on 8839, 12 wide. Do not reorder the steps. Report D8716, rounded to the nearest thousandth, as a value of 0.032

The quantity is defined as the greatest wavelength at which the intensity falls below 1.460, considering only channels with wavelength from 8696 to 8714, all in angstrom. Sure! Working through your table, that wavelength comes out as 8702.95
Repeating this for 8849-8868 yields 8866.79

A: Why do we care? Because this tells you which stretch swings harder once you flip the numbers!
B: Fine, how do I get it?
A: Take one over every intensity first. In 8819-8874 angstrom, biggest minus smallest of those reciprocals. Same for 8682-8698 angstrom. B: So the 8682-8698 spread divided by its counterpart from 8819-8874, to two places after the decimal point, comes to 0.41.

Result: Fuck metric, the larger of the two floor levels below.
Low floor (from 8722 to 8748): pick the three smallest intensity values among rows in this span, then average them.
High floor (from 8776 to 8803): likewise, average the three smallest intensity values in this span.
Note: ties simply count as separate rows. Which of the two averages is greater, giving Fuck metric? 1.48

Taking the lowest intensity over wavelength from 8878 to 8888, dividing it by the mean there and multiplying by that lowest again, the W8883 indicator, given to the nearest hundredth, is 1.33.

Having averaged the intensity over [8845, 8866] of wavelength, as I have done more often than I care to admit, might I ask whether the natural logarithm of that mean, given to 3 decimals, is 0.399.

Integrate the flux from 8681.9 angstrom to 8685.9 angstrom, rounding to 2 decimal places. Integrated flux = 5.64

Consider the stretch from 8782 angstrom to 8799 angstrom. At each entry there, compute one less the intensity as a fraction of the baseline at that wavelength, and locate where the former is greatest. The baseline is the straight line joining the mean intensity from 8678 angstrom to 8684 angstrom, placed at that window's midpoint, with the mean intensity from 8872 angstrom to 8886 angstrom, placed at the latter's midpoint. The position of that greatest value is 8791.57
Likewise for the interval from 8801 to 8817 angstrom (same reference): 8805.75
